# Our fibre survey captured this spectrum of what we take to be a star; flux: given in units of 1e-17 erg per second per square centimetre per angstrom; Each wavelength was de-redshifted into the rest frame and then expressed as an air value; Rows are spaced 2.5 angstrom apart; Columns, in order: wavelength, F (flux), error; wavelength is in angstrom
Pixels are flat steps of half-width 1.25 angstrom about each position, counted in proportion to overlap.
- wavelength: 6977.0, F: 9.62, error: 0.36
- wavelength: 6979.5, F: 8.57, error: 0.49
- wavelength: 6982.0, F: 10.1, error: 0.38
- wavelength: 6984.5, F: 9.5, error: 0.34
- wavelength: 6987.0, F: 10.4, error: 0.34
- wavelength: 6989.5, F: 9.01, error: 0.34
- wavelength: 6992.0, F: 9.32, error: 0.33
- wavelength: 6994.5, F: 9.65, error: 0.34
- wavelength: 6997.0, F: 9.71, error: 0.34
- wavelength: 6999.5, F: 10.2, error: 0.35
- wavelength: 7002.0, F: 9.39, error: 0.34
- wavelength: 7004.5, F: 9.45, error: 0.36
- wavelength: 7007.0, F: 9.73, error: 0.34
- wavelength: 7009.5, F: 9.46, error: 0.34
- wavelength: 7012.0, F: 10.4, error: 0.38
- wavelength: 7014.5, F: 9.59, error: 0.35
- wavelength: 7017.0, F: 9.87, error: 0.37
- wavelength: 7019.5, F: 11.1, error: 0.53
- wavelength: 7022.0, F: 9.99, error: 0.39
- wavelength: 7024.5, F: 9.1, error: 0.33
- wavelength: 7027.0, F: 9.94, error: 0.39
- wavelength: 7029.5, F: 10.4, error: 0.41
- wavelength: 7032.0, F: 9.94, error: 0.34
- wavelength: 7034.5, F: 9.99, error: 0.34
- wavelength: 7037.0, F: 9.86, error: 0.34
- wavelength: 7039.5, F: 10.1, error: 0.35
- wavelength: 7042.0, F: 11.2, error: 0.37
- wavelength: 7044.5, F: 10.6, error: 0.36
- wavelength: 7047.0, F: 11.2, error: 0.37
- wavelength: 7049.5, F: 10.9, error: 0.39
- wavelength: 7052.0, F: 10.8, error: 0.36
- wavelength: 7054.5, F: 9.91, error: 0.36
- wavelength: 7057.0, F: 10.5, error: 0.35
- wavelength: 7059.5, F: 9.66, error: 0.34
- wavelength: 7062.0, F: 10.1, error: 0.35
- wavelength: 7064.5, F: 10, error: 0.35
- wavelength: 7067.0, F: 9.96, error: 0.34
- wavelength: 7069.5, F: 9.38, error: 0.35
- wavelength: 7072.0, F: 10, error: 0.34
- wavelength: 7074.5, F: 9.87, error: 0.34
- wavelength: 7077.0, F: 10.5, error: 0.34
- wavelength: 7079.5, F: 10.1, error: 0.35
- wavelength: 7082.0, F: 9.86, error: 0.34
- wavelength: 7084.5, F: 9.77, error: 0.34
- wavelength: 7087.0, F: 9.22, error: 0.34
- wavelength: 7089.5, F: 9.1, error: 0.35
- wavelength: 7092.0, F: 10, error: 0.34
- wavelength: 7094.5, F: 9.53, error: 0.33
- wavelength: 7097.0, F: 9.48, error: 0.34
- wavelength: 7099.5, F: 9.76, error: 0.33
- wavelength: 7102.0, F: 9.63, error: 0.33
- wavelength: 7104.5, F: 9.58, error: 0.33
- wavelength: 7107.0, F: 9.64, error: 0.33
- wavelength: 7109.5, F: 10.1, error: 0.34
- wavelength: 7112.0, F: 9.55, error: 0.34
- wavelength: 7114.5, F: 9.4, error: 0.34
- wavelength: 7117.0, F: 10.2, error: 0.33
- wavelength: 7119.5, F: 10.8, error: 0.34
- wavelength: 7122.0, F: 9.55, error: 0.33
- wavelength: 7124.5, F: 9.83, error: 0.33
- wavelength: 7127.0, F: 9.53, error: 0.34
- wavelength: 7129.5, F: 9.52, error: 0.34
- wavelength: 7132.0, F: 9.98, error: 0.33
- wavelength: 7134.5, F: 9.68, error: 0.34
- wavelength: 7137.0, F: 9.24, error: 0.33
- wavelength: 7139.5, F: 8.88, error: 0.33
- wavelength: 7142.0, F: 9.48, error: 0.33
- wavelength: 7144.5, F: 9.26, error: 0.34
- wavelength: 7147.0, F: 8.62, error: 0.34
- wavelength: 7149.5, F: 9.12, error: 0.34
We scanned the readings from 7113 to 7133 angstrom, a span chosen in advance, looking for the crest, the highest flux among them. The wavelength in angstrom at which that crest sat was 7119.5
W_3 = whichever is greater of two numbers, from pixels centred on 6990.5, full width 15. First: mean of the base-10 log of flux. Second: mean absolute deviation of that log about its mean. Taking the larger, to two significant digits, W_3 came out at 0.98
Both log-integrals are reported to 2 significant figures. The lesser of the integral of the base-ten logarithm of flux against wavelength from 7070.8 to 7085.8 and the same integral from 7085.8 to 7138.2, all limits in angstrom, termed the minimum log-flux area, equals 15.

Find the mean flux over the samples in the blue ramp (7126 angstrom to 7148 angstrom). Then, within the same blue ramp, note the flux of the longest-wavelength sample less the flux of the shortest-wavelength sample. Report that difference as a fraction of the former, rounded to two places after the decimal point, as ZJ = -0.10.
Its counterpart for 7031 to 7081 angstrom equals 0.02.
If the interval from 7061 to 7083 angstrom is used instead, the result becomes -0.02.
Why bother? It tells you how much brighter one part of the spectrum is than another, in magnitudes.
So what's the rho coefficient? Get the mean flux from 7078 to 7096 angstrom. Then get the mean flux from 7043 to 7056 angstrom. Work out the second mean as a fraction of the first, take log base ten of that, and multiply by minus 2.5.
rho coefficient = -0.11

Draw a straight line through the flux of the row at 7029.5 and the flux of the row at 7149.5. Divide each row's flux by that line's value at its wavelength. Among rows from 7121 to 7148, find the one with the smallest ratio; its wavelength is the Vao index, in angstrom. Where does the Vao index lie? 7147.0 angstrom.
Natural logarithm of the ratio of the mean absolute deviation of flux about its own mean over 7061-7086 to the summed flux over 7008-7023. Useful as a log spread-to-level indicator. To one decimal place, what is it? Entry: -5.8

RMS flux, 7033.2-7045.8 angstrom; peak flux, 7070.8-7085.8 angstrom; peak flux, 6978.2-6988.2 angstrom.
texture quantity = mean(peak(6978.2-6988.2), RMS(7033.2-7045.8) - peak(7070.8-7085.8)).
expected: 5.1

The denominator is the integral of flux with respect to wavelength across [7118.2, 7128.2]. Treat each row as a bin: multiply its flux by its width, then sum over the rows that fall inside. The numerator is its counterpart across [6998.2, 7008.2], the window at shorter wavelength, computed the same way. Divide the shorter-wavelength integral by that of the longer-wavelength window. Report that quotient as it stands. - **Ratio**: 0.98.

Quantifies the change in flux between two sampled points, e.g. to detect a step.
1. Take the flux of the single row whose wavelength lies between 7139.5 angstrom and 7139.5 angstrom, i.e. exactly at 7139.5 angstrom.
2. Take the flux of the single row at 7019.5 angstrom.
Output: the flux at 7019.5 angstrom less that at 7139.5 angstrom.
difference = 2.2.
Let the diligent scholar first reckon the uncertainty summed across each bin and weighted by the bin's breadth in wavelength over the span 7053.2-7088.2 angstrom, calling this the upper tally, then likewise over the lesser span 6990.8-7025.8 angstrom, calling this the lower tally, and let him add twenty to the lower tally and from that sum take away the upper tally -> 20.7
